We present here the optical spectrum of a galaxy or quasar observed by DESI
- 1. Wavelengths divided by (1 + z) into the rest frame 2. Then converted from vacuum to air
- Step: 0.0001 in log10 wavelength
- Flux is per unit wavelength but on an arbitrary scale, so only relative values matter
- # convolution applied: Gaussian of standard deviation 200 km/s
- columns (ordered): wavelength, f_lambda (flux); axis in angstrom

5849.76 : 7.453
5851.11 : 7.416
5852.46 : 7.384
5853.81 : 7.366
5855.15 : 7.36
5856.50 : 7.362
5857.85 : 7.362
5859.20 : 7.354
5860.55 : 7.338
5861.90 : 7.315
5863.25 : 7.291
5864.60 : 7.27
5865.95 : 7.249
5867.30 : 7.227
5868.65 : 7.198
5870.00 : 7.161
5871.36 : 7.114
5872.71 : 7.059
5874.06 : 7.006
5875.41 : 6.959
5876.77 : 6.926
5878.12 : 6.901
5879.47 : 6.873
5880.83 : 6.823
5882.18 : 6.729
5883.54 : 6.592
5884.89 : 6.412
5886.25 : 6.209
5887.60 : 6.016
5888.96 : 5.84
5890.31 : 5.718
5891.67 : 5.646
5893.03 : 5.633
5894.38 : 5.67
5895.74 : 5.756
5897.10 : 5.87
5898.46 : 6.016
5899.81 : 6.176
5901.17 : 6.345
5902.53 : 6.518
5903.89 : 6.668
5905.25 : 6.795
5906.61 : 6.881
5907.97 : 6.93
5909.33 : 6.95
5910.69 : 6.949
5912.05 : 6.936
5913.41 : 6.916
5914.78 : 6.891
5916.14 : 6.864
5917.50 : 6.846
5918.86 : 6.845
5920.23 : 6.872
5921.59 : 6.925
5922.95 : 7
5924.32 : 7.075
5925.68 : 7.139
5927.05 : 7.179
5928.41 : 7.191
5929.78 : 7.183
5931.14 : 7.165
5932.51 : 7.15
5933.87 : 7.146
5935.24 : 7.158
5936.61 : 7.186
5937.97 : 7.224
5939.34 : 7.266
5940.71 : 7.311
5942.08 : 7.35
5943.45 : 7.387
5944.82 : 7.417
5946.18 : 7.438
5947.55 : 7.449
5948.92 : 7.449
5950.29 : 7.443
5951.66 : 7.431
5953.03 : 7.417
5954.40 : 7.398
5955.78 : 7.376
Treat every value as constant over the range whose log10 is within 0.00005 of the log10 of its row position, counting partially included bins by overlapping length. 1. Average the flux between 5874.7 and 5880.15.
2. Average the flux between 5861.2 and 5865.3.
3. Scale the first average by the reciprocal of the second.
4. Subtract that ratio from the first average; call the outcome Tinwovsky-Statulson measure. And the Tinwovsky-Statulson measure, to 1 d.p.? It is 6.0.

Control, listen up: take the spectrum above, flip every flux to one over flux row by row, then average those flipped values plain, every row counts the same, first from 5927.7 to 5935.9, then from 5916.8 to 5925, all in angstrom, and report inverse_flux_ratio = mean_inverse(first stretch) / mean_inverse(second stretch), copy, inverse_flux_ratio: 0.97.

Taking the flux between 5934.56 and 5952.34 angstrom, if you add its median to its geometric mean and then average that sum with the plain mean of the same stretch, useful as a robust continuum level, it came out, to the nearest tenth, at 11.0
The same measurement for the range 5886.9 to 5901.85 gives 8.8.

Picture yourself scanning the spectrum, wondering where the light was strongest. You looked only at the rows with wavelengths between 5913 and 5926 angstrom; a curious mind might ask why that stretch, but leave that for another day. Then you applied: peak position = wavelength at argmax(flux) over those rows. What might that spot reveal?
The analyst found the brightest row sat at 5925.68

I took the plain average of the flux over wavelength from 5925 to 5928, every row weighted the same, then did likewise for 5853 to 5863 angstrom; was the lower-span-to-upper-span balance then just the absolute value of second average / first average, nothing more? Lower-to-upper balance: 1.03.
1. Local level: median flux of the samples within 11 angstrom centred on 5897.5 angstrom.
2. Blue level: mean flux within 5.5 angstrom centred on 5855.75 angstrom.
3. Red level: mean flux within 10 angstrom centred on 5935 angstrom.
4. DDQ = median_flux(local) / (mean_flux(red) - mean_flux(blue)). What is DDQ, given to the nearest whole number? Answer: -33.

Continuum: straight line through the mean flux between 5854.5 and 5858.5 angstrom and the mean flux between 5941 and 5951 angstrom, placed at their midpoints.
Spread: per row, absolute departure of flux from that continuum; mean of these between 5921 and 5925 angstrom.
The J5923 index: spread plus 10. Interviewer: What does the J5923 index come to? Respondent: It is 10.40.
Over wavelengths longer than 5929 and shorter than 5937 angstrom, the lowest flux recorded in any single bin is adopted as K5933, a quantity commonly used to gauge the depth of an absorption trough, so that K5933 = 7.146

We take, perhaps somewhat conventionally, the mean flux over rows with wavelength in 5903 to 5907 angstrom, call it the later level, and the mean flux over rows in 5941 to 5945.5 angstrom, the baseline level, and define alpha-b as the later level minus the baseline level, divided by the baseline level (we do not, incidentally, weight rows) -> -0.08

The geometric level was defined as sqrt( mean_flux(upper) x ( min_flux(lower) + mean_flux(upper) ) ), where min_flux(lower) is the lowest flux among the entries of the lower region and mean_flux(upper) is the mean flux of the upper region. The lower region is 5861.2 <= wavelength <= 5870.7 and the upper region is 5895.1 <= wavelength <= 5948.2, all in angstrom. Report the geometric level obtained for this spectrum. 9.9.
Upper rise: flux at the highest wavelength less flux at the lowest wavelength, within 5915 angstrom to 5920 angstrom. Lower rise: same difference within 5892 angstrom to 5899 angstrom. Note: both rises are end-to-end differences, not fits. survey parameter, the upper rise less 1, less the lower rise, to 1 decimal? -1.4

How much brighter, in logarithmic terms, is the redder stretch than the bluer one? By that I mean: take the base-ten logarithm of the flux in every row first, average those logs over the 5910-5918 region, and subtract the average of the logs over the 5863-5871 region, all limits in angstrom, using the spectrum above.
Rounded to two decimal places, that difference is -0.02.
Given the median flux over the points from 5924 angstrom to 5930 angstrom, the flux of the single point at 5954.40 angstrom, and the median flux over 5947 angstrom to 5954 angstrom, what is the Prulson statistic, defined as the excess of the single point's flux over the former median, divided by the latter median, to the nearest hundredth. 0.03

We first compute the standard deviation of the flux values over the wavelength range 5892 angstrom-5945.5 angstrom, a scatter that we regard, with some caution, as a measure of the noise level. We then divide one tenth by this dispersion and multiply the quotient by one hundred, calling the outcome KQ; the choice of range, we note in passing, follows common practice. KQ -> 21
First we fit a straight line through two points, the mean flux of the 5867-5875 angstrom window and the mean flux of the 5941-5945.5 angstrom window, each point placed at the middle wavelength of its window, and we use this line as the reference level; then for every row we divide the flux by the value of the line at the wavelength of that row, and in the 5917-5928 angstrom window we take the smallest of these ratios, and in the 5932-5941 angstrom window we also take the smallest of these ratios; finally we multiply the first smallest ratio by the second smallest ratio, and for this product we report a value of 0.91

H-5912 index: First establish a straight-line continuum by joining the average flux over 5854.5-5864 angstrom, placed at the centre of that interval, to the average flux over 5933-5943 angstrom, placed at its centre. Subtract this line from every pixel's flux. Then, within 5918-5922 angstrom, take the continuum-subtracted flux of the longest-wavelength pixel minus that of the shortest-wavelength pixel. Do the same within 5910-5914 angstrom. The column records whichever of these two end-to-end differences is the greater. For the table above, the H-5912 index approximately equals 0.08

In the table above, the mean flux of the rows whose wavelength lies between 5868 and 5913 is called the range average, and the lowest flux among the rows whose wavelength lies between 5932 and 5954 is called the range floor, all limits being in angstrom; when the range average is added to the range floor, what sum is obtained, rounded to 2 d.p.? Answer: 13.67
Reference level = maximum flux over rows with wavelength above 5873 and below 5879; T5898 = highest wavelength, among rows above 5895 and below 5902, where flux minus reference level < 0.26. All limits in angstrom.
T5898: 5901.17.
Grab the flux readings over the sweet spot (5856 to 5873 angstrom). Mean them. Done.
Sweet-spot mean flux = 7.25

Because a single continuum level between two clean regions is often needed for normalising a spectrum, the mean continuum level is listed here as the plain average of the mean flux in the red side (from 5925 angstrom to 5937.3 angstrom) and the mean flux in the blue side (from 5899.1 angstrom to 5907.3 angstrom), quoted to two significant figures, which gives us 6.9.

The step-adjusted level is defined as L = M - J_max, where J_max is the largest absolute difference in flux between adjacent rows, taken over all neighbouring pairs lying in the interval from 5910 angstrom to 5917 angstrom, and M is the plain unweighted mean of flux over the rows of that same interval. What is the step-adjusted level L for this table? 6.88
